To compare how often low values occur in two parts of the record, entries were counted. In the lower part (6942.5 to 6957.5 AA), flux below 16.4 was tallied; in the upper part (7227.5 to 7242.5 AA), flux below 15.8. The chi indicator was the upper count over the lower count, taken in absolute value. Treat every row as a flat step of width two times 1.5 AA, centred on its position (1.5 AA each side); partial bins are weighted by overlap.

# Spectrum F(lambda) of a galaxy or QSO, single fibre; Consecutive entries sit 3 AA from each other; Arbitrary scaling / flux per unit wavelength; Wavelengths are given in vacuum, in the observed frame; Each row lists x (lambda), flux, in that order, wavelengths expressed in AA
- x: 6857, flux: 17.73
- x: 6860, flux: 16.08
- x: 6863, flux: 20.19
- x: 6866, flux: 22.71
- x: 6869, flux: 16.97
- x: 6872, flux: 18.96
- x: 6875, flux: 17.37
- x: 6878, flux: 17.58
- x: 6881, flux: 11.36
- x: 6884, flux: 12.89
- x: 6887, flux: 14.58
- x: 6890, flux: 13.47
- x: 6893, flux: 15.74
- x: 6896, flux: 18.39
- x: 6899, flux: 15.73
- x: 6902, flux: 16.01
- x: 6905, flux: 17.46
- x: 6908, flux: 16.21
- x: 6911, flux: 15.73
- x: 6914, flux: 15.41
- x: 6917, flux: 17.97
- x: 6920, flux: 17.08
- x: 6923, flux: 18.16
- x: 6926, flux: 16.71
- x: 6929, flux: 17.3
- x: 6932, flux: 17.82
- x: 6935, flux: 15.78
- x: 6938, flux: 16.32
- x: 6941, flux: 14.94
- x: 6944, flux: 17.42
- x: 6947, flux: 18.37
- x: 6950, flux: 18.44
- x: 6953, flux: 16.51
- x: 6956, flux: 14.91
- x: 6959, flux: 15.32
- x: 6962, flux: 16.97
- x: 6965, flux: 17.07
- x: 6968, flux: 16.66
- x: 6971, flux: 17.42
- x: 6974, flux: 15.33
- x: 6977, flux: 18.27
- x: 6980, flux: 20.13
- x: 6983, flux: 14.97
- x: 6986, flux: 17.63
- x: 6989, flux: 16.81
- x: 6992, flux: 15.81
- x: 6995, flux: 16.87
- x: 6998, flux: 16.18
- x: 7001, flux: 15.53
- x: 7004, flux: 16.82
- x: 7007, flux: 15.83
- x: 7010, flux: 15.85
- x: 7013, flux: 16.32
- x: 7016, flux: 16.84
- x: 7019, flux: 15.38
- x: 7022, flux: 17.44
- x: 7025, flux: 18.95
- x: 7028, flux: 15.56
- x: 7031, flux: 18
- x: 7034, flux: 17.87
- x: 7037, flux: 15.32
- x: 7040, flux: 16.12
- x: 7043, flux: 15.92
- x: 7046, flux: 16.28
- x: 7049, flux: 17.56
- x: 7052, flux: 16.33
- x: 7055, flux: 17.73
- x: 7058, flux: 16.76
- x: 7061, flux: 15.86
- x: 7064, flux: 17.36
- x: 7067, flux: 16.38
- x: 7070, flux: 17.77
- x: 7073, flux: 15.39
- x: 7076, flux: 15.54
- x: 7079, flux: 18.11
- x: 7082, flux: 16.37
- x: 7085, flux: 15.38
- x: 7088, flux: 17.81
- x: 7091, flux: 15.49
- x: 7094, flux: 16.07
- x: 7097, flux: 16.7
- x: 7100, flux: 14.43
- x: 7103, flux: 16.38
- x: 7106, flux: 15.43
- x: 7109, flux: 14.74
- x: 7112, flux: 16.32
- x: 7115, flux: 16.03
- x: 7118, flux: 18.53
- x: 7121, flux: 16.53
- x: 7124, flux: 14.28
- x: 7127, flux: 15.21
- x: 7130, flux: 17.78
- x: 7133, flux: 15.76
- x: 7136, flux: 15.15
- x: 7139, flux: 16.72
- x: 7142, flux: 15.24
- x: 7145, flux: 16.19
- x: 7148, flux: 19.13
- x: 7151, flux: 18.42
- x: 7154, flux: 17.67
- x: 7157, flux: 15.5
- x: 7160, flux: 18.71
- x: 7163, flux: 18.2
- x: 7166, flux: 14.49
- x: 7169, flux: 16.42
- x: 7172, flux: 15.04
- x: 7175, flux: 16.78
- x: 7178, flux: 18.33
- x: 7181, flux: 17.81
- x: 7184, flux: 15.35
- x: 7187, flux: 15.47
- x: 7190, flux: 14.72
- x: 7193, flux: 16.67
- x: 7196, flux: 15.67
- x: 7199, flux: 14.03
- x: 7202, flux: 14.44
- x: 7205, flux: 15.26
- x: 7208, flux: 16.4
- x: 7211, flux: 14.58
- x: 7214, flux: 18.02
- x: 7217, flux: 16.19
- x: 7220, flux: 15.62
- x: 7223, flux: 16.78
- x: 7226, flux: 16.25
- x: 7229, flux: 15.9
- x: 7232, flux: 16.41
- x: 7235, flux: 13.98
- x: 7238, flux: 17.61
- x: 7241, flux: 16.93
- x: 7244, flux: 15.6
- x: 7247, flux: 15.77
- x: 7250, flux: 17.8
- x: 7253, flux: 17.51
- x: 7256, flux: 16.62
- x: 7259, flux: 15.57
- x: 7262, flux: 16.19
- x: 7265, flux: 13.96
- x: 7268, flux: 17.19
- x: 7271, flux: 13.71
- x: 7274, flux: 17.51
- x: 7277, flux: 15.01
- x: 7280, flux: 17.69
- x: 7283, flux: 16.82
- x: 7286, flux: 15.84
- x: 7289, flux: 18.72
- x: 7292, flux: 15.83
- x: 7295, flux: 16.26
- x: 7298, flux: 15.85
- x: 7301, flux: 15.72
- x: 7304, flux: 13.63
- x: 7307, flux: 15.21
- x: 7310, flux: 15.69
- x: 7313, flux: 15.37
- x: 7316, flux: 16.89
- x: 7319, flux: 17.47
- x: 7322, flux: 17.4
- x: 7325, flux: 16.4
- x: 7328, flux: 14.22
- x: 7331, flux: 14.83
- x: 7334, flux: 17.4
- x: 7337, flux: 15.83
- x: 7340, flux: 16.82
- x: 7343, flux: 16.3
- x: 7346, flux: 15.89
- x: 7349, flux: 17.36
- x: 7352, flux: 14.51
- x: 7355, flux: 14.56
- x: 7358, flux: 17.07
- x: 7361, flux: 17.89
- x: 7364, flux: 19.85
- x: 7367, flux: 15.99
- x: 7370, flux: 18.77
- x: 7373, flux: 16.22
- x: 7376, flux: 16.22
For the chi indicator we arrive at 1.0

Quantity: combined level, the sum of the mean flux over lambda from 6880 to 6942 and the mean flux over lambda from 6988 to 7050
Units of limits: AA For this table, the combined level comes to 32.5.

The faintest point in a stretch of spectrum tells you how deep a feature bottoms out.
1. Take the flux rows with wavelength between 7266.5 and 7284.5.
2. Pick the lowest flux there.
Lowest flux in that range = 13.71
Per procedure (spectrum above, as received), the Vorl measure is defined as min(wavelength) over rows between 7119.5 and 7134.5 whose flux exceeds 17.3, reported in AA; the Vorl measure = 7130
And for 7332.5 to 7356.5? 7334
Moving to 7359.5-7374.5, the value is 7361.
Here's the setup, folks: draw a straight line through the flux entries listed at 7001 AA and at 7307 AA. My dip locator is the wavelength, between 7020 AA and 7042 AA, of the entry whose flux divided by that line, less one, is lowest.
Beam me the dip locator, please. 7037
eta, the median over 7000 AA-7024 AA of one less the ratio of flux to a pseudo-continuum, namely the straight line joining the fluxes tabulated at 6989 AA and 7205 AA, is 0.03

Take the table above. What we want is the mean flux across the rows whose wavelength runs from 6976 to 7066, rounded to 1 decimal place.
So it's 16.7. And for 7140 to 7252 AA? 16.3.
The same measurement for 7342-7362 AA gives 16.2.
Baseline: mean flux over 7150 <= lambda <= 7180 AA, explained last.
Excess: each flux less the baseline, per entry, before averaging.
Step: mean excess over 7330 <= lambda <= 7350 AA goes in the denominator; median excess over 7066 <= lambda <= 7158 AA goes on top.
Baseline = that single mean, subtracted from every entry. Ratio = 1.3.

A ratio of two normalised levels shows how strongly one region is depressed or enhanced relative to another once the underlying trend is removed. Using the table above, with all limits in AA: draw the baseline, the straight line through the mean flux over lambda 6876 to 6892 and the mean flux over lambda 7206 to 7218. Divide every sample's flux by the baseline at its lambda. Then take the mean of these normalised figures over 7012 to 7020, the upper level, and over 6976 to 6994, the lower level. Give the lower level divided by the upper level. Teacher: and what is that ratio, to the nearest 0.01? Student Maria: 1.08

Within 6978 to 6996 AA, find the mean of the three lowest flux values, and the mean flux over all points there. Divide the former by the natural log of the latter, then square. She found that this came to 31.3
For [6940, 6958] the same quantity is 30.0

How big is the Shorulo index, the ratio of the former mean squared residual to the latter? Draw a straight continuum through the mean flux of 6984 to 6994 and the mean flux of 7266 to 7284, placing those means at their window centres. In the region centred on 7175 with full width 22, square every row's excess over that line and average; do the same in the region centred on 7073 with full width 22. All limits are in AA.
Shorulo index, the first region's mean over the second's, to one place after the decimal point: 1.8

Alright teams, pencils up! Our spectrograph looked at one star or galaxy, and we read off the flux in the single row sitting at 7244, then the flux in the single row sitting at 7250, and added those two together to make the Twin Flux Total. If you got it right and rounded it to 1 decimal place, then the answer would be 33.4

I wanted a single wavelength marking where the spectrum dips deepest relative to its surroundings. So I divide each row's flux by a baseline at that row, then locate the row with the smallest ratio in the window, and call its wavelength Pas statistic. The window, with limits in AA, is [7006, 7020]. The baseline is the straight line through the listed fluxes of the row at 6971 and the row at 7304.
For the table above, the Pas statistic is 7019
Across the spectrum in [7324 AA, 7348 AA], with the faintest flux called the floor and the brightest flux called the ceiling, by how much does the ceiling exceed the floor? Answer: 3.18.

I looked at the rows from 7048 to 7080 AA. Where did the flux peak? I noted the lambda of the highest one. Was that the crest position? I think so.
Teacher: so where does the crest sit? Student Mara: 7079 AA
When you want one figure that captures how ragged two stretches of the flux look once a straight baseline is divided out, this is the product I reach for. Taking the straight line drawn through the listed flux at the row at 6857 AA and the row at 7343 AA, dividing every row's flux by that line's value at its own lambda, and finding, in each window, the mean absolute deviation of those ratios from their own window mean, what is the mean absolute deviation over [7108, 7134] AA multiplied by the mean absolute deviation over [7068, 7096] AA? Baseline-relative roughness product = 0.0034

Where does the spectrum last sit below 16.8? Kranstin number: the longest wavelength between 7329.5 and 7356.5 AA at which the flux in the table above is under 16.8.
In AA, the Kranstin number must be 7355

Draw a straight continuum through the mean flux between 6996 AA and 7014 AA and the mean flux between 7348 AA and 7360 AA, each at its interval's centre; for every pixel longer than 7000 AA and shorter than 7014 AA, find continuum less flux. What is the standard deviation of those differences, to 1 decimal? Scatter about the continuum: 0.5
